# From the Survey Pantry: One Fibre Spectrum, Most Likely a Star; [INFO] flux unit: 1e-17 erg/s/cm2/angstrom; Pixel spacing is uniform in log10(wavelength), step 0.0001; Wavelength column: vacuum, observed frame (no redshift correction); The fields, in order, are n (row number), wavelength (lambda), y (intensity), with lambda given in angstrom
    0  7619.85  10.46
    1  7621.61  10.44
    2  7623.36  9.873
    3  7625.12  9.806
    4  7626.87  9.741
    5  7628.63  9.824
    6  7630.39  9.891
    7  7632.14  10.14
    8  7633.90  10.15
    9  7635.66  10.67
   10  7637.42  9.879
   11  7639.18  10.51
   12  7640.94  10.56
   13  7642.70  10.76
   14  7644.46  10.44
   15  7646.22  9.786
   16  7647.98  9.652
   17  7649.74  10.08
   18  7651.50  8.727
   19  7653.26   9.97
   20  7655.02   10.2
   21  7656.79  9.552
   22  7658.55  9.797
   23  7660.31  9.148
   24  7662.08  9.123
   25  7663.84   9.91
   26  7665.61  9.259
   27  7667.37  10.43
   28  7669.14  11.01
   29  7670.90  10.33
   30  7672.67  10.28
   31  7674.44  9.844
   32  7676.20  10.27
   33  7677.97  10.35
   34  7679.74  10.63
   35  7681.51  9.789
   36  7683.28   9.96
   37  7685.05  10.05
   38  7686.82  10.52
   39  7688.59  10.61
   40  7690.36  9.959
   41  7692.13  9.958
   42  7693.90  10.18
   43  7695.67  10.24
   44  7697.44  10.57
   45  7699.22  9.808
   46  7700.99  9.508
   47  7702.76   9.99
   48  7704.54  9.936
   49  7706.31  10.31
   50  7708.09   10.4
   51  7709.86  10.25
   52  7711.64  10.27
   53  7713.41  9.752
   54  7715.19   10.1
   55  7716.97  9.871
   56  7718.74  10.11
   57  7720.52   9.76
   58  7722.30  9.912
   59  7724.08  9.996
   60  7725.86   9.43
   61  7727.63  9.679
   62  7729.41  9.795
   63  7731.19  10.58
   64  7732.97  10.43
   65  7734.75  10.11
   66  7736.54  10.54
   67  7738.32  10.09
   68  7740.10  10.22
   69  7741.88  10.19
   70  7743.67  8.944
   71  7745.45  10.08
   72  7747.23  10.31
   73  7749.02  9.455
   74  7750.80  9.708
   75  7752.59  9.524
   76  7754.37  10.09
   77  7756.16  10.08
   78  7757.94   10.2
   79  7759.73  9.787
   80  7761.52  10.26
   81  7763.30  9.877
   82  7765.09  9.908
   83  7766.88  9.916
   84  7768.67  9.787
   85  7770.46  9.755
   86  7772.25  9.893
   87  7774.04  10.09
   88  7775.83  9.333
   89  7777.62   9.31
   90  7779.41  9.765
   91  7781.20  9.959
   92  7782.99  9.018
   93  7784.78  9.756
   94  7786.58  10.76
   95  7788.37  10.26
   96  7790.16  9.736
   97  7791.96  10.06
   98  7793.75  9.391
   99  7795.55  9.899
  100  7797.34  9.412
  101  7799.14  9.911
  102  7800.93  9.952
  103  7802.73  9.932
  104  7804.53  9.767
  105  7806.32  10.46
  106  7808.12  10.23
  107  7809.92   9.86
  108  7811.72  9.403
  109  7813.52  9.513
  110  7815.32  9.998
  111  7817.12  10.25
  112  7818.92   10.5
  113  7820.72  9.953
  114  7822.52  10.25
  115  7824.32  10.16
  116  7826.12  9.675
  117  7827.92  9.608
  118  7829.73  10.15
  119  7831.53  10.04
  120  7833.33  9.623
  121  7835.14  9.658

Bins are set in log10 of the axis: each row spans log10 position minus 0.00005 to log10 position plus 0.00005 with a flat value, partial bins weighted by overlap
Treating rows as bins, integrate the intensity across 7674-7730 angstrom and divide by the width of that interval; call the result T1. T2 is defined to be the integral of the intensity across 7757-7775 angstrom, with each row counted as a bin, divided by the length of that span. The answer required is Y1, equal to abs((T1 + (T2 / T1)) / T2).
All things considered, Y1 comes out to 1.11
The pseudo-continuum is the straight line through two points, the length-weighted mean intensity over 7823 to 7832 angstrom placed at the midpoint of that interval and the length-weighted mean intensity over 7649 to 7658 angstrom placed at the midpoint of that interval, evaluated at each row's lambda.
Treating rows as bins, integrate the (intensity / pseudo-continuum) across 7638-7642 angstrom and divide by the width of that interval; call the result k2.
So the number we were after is 1.08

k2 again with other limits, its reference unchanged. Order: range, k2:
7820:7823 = 1.02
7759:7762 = 1.01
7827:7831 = 0.99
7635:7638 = 1.06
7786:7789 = 1.06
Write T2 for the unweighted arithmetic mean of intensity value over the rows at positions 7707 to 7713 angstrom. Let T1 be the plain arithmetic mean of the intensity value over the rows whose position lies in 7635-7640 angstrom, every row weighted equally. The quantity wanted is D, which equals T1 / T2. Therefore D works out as 1.00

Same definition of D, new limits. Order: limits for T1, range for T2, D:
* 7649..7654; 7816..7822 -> 0.94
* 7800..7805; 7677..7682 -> 0.96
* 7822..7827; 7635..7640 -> 0.97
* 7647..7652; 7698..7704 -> 0.97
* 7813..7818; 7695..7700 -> 0.97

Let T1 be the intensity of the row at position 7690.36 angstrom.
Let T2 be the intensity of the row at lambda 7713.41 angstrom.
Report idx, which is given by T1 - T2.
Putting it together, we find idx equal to 0.2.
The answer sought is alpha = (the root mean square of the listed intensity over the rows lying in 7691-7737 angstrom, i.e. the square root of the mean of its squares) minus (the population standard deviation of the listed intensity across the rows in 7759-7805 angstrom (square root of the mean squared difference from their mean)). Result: 9.72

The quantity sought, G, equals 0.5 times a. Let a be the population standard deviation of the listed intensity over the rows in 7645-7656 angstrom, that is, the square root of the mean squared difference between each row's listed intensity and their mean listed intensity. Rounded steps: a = 0.49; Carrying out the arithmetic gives 0.243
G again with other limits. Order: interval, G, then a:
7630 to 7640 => 0.147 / 0.29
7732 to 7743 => 0.083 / 0.17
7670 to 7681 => 0.115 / 0.23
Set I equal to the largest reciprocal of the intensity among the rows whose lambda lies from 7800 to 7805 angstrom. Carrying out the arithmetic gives 0.102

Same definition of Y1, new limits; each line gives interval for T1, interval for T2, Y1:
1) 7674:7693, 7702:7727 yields 1.12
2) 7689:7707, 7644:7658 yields 1.13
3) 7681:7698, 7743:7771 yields 1.13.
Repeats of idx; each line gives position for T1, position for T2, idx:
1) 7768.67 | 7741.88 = -0.4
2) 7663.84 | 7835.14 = 0.3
